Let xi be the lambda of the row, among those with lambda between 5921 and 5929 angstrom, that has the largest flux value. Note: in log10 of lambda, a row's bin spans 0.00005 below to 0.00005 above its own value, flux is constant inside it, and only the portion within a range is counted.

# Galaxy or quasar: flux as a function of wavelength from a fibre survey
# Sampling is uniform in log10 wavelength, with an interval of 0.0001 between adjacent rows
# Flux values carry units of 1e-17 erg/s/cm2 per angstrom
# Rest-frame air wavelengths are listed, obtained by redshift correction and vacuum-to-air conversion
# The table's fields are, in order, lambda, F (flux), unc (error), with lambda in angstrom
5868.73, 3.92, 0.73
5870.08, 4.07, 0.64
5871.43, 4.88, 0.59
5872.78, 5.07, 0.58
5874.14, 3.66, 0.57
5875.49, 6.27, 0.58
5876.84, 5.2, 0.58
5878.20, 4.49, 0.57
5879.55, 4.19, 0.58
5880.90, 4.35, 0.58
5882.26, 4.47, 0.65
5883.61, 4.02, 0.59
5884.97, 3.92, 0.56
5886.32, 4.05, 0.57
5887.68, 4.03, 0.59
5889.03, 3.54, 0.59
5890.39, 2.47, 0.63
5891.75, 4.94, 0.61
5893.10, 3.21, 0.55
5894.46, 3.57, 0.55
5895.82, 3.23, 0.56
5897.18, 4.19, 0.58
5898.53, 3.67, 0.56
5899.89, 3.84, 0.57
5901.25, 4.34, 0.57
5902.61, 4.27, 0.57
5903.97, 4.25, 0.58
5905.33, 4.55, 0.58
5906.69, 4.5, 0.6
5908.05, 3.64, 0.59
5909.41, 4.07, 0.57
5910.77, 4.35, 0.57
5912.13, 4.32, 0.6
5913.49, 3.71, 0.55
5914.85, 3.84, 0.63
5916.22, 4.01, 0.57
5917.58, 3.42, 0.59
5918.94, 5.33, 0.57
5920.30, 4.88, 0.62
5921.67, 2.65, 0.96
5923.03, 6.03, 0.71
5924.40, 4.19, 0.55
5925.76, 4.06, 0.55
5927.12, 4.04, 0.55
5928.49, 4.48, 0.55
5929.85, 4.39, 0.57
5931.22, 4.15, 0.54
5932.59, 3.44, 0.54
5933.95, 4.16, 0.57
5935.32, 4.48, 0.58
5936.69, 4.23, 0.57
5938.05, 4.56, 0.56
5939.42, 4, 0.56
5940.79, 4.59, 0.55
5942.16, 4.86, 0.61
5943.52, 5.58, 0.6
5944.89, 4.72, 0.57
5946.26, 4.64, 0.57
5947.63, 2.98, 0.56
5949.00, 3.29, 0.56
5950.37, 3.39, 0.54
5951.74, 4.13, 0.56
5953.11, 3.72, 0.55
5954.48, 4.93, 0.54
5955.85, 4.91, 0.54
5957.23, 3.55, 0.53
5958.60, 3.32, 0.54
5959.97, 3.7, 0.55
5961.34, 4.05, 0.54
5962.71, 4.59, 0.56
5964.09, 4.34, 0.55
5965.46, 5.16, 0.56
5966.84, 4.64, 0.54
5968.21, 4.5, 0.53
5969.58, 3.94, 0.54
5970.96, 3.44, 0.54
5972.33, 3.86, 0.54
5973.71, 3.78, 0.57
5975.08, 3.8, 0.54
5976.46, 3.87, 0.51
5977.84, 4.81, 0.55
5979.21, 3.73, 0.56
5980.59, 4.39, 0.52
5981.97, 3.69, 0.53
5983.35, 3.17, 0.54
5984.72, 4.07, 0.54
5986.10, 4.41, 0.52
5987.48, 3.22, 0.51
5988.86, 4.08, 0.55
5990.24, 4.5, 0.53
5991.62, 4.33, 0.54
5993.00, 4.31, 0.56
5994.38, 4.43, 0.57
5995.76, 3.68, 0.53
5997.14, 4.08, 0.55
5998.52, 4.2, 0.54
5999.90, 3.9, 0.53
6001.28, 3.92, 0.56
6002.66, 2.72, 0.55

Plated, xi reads 5923.03 angstrom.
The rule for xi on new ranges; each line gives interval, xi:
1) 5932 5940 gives 5938.05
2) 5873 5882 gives 5875.49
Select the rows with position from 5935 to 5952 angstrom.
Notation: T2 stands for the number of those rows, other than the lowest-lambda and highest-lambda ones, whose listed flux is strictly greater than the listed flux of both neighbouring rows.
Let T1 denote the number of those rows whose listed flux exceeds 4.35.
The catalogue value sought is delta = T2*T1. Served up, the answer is 14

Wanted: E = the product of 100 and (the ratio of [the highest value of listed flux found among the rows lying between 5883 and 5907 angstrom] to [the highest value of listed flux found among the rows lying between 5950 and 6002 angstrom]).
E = 96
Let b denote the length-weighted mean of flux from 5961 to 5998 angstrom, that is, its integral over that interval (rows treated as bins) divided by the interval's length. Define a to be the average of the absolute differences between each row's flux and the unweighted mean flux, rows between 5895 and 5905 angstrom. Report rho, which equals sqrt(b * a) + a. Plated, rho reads 1.5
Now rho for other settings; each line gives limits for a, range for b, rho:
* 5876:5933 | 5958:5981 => 1.8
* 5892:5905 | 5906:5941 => 1.6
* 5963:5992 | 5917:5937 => 1.7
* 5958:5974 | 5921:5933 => 1.8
